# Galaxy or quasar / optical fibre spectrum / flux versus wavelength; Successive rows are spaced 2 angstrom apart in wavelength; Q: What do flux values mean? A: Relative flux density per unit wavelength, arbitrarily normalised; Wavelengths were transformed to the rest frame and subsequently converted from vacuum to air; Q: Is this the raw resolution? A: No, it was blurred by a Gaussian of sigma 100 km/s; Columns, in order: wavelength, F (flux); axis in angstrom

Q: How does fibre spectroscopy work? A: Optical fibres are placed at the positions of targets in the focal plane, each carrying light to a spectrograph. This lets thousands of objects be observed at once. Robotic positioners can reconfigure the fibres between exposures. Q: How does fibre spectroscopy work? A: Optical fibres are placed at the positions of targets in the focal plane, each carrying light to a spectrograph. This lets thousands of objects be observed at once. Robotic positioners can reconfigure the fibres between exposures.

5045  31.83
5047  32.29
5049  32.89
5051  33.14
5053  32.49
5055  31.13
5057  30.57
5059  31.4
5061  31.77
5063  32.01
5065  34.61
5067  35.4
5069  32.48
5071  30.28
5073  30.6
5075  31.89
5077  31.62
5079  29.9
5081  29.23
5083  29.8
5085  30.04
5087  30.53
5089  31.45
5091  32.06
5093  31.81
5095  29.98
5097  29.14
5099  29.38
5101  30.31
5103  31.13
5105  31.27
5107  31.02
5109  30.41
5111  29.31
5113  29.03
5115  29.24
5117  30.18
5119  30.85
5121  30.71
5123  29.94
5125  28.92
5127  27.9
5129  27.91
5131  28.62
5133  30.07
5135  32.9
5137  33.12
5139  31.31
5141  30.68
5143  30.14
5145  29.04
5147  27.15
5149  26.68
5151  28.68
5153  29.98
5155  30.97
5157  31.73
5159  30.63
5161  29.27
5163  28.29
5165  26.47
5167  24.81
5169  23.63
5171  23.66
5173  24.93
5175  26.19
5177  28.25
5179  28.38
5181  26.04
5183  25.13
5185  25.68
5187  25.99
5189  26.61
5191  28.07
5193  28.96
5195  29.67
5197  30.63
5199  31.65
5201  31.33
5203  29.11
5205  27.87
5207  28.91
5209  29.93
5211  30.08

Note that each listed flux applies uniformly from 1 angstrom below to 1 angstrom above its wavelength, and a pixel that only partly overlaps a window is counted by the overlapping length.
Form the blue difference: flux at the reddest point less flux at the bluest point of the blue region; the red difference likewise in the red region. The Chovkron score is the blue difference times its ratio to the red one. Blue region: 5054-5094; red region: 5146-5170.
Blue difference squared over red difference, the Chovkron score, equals -0.13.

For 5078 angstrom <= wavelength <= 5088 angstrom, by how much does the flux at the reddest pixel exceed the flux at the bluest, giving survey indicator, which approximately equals 0.6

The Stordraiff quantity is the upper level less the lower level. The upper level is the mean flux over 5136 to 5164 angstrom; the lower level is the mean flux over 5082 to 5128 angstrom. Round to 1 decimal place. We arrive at -0.4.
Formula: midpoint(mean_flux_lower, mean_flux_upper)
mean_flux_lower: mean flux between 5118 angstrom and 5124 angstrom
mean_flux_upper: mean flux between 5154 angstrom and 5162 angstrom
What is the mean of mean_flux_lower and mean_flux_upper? 30.6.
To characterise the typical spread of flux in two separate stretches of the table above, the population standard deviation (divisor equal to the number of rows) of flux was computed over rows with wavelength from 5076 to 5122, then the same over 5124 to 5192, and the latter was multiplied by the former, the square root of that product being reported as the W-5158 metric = 1.5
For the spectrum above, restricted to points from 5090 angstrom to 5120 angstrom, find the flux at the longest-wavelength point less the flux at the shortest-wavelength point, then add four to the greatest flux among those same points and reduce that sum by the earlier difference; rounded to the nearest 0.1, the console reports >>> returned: 37.3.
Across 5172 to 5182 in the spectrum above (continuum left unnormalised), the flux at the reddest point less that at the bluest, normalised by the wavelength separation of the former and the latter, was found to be 0.14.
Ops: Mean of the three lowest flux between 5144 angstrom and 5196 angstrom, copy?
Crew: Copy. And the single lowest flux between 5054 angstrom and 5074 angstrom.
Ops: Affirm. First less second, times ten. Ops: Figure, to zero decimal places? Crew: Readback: -62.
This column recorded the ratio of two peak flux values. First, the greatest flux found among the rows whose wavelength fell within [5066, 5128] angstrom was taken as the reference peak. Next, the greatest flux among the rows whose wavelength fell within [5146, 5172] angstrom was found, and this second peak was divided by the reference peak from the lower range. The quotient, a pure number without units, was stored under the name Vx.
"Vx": 0.90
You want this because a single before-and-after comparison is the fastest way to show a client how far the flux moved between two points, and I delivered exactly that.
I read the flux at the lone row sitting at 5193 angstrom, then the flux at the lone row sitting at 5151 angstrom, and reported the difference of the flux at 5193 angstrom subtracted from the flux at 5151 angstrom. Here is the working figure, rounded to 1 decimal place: -0.3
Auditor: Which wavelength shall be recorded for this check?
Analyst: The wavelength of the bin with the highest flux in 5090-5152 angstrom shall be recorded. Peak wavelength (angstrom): 5137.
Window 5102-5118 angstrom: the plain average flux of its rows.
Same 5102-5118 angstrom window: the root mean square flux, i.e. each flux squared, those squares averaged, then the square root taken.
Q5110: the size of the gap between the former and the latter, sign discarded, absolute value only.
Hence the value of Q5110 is 0.01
